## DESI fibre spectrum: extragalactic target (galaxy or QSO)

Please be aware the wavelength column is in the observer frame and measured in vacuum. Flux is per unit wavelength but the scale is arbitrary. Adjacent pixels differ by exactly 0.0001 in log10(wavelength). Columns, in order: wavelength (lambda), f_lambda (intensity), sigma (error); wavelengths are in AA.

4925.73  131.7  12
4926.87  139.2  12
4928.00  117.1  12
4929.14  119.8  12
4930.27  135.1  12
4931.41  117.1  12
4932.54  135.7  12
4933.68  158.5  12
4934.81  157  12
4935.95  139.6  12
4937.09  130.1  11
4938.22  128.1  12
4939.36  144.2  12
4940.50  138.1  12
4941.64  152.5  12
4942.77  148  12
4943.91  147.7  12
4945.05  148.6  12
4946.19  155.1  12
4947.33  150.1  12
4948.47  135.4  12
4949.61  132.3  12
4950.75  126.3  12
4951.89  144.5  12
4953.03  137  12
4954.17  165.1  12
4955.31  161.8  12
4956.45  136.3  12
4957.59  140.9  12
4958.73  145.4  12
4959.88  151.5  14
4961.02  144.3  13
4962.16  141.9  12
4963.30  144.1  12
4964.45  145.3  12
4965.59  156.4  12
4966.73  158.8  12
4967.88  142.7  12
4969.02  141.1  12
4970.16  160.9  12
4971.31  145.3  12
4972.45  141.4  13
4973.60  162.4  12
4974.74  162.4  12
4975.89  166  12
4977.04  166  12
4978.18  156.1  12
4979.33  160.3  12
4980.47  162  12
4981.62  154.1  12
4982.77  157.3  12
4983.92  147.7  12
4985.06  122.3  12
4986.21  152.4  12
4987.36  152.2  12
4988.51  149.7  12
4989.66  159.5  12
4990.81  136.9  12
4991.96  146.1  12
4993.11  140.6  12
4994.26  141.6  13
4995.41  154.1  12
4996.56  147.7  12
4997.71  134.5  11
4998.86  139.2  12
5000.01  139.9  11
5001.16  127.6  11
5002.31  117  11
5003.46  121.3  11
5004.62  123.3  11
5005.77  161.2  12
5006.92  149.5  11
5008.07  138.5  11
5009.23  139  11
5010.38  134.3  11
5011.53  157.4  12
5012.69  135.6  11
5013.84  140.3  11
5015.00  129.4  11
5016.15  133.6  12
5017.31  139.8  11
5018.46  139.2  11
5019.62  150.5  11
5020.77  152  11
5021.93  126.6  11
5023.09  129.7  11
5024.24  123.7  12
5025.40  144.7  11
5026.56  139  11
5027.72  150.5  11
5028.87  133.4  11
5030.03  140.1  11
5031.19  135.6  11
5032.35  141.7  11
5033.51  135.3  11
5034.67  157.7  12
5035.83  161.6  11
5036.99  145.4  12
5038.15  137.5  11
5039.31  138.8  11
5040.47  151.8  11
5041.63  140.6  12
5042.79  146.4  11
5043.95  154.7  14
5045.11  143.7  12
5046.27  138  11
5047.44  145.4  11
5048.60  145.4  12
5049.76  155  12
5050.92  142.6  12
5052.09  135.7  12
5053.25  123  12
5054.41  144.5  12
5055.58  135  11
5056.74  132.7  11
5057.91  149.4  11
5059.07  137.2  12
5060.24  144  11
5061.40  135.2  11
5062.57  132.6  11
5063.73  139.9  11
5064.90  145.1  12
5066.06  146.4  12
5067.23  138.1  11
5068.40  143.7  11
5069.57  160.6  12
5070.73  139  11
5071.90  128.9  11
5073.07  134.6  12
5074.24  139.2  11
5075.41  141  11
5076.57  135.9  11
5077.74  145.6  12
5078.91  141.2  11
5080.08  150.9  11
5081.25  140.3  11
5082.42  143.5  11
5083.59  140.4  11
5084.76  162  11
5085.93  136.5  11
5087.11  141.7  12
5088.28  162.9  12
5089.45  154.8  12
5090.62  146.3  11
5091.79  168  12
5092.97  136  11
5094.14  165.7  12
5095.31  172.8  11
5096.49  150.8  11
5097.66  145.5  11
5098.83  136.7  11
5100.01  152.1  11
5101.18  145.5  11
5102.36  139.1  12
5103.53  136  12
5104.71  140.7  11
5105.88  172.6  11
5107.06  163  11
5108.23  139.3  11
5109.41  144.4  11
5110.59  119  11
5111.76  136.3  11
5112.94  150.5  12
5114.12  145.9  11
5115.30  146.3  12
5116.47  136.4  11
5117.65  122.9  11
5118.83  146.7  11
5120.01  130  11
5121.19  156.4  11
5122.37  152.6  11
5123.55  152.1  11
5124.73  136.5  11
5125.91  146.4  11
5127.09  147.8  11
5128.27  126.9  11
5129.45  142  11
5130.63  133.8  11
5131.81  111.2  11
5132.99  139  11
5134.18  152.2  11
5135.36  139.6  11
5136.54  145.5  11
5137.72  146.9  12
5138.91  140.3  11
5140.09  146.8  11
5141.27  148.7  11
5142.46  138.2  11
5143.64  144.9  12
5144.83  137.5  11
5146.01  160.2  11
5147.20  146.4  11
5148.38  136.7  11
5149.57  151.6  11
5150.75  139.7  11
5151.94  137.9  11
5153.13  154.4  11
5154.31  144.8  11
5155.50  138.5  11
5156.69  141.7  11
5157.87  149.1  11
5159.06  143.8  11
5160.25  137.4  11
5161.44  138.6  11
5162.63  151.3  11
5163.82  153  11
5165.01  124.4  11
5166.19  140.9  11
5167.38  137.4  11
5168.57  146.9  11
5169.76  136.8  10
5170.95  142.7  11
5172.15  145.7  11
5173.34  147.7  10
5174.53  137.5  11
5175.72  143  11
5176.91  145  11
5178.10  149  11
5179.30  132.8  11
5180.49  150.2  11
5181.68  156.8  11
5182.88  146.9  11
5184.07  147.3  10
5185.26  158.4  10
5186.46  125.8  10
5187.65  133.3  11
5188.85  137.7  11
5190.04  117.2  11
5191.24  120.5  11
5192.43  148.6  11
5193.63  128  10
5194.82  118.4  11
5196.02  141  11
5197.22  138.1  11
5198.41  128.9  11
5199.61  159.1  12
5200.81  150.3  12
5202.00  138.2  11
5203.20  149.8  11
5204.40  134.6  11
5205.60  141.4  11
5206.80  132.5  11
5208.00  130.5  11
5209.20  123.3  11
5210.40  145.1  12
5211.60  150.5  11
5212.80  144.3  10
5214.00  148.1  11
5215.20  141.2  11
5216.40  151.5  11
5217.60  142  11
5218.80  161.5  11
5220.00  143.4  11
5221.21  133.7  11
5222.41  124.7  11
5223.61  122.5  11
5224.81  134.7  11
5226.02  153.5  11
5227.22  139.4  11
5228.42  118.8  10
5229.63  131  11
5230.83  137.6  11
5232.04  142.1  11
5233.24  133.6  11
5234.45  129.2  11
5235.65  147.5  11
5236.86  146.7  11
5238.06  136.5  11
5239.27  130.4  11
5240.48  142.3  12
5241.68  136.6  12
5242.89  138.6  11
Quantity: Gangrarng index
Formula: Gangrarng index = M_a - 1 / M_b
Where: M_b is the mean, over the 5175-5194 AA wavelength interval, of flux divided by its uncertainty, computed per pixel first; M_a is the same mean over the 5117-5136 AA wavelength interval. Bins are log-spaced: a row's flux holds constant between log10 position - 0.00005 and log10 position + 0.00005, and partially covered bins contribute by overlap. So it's 12.6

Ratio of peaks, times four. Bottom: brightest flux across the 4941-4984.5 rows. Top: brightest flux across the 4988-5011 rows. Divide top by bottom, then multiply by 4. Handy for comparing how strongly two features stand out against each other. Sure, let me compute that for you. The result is 3.88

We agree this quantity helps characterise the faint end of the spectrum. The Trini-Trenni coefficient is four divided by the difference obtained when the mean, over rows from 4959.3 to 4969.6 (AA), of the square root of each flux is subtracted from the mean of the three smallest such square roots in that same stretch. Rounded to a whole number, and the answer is -18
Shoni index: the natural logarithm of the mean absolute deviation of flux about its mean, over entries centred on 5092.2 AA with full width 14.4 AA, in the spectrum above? 2.41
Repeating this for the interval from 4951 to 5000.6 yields 2.15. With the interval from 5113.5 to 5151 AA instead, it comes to 2.03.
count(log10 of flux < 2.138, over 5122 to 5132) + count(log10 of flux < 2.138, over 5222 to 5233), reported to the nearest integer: 9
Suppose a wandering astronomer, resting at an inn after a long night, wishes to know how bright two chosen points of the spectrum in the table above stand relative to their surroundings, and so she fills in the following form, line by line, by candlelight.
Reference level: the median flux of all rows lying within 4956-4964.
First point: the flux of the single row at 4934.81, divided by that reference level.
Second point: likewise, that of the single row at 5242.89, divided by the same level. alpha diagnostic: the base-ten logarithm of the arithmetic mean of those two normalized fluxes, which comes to 0.01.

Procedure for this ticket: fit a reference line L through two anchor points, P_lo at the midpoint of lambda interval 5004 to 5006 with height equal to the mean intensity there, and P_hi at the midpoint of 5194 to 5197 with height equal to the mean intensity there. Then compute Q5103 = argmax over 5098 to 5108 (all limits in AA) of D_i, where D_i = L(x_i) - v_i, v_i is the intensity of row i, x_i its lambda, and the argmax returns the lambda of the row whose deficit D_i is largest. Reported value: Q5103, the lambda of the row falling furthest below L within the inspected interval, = 5103.53 AA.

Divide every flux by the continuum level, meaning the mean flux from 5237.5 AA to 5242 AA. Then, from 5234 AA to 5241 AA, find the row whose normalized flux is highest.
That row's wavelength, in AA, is 5235.65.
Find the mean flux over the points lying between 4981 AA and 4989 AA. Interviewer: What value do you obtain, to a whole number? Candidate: 148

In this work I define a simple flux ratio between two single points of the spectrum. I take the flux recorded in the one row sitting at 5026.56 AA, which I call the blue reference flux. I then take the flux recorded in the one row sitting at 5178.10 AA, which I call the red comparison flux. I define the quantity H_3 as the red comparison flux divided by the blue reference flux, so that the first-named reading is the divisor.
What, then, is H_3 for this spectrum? 1.07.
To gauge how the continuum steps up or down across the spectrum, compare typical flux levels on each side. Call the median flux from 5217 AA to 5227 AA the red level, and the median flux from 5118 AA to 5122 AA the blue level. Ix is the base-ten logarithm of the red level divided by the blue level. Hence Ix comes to -0.025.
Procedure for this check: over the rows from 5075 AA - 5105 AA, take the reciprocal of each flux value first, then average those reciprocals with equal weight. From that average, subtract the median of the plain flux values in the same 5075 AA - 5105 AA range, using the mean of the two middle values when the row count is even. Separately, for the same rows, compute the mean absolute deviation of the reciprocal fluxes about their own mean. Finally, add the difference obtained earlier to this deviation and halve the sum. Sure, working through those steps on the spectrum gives -72.2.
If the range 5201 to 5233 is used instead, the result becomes -70.1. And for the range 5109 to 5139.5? -71.6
